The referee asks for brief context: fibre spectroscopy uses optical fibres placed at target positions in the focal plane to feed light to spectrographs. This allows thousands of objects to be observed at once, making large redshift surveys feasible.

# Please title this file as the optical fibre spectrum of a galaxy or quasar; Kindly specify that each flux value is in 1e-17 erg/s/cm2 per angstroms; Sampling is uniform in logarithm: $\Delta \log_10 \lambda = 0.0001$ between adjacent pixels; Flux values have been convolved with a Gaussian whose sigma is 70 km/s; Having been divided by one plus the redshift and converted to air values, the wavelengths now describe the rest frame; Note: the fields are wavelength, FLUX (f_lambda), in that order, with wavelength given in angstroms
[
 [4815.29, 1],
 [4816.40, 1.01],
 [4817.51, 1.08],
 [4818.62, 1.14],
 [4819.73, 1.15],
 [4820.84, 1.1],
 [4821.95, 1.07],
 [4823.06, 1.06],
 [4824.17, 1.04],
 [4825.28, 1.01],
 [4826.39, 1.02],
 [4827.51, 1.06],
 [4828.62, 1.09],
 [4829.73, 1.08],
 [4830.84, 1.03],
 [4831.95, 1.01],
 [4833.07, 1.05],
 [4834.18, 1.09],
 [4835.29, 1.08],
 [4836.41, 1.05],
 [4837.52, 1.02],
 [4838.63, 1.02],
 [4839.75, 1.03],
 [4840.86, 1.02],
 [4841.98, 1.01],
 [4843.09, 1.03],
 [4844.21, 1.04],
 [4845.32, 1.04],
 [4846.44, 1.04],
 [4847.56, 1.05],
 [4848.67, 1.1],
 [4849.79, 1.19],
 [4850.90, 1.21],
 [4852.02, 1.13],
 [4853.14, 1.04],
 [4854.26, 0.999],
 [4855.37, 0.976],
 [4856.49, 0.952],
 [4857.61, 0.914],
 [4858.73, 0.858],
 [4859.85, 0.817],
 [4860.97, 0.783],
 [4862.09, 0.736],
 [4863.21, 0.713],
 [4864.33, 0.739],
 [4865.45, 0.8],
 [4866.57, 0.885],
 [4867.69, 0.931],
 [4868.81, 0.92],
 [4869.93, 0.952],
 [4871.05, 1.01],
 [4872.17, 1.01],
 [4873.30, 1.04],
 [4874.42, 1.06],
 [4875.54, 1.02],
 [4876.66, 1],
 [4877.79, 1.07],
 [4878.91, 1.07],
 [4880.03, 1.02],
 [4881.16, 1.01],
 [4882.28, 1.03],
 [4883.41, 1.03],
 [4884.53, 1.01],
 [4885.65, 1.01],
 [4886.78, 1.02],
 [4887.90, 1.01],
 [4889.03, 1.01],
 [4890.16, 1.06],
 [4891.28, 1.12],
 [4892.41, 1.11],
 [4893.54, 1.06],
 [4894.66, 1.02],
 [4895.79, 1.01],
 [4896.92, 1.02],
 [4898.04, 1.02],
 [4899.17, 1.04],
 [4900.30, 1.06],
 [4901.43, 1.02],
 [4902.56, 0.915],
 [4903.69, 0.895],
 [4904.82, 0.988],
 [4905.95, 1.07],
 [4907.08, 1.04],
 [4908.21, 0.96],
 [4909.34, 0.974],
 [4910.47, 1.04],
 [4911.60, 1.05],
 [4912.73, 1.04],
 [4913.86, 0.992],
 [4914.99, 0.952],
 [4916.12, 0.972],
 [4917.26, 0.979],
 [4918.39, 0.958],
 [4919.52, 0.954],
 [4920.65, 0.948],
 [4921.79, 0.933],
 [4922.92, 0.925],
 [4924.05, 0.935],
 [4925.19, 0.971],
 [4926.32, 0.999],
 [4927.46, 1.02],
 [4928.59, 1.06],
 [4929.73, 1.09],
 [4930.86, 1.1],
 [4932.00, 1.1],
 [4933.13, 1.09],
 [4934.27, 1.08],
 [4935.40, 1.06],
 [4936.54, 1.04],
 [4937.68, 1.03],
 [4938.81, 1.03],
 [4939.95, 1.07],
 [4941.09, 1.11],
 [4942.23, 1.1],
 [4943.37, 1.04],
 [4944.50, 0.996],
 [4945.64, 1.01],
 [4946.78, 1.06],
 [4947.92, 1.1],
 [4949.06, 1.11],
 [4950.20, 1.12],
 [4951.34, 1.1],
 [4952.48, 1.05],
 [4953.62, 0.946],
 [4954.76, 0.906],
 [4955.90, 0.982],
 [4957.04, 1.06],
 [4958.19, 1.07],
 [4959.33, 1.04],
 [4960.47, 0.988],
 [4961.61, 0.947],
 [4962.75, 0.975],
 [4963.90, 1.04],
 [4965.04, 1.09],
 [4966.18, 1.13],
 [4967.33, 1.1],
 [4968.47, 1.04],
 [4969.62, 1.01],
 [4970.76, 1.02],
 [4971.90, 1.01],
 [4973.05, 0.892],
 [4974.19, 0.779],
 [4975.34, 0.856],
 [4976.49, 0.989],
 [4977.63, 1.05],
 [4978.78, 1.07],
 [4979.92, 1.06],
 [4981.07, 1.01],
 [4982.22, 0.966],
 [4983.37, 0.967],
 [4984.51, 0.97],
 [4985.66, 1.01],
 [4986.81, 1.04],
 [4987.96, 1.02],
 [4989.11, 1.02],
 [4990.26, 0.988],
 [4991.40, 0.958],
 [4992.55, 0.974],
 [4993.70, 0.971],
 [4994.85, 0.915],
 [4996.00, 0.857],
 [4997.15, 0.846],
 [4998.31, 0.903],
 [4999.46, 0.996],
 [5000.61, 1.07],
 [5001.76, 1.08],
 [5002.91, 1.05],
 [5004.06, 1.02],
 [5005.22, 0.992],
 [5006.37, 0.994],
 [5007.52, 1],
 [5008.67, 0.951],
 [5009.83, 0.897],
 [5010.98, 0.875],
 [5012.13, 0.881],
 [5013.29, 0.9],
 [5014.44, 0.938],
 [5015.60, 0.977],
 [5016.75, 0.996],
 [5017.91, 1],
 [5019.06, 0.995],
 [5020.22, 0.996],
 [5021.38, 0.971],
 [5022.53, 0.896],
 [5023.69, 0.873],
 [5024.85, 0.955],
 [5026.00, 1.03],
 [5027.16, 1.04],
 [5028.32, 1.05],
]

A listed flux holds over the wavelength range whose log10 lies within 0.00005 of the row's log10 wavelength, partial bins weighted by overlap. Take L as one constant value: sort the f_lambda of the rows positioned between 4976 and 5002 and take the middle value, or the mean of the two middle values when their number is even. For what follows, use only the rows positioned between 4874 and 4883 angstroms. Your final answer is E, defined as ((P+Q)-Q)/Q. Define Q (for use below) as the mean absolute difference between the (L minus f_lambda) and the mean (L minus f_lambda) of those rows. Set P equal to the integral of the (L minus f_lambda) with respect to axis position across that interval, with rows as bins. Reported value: -17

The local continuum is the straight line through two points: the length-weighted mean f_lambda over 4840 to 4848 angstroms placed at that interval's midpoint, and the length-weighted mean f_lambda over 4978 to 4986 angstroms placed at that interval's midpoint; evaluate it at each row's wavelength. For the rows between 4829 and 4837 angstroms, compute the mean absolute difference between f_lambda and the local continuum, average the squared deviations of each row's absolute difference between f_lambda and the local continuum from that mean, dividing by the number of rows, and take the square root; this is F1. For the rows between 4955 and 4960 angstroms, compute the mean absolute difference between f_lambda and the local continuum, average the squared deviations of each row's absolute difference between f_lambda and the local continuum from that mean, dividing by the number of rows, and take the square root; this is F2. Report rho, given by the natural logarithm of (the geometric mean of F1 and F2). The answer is -4.2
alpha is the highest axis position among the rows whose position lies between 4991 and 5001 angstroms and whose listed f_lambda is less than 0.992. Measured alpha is 4998.31 angstroms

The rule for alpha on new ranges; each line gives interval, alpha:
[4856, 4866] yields 4865.45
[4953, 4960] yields 4955.90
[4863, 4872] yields 4869.93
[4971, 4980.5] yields 4976.49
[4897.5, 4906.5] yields 4904.82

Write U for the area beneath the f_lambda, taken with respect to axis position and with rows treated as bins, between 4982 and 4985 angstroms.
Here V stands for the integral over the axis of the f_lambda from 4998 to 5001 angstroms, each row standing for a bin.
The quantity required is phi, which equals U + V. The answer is 5.89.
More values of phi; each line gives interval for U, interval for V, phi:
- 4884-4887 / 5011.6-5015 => 6.12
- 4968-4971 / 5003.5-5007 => 6.57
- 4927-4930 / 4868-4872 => 7.02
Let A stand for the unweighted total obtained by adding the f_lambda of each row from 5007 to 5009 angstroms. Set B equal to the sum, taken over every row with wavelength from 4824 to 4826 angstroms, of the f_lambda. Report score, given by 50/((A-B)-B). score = -23.3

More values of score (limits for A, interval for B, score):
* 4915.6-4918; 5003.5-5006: -24.1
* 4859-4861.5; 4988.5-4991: -20.7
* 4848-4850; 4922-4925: -35.0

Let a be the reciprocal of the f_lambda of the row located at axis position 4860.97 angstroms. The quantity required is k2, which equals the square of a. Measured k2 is 1.63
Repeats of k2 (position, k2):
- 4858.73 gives 1.36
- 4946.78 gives 0.89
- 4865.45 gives 1.56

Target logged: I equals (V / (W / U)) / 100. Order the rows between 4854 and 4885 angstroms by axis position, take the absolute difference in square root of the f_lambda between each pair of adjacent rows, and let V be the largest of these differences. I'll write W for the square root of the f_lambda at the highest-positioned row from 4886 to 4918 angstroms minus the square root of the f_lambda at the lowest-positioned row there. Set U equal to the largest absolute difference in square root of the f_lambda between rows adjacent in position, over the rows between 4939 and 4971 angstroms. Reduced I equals -0.001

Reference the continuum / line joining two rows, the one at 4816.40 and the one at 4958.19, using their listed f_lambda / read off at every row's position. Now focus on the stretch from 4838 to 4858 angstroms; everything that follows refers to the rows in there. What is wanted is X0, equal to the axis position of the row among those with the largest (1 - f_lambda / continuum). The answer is 4857.61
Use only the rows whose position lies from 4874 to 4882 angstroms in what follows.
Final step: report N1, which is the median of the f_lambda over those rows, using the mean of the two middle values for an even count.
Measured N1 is 1.02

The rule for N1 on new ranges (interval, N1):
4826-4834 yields 1.05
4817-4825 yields 1.08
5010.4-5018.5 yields 0.94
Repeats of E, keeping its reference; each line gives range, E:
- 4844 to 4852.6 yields -17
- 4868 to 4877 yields -3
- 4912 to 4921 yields 5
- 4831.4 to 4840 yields -20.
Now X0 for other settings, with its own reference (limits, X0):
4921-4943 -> 4922.92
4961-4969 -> 4961.61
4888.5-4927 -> 4903.69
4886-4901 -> 4895.79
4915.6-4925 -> 4922.92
